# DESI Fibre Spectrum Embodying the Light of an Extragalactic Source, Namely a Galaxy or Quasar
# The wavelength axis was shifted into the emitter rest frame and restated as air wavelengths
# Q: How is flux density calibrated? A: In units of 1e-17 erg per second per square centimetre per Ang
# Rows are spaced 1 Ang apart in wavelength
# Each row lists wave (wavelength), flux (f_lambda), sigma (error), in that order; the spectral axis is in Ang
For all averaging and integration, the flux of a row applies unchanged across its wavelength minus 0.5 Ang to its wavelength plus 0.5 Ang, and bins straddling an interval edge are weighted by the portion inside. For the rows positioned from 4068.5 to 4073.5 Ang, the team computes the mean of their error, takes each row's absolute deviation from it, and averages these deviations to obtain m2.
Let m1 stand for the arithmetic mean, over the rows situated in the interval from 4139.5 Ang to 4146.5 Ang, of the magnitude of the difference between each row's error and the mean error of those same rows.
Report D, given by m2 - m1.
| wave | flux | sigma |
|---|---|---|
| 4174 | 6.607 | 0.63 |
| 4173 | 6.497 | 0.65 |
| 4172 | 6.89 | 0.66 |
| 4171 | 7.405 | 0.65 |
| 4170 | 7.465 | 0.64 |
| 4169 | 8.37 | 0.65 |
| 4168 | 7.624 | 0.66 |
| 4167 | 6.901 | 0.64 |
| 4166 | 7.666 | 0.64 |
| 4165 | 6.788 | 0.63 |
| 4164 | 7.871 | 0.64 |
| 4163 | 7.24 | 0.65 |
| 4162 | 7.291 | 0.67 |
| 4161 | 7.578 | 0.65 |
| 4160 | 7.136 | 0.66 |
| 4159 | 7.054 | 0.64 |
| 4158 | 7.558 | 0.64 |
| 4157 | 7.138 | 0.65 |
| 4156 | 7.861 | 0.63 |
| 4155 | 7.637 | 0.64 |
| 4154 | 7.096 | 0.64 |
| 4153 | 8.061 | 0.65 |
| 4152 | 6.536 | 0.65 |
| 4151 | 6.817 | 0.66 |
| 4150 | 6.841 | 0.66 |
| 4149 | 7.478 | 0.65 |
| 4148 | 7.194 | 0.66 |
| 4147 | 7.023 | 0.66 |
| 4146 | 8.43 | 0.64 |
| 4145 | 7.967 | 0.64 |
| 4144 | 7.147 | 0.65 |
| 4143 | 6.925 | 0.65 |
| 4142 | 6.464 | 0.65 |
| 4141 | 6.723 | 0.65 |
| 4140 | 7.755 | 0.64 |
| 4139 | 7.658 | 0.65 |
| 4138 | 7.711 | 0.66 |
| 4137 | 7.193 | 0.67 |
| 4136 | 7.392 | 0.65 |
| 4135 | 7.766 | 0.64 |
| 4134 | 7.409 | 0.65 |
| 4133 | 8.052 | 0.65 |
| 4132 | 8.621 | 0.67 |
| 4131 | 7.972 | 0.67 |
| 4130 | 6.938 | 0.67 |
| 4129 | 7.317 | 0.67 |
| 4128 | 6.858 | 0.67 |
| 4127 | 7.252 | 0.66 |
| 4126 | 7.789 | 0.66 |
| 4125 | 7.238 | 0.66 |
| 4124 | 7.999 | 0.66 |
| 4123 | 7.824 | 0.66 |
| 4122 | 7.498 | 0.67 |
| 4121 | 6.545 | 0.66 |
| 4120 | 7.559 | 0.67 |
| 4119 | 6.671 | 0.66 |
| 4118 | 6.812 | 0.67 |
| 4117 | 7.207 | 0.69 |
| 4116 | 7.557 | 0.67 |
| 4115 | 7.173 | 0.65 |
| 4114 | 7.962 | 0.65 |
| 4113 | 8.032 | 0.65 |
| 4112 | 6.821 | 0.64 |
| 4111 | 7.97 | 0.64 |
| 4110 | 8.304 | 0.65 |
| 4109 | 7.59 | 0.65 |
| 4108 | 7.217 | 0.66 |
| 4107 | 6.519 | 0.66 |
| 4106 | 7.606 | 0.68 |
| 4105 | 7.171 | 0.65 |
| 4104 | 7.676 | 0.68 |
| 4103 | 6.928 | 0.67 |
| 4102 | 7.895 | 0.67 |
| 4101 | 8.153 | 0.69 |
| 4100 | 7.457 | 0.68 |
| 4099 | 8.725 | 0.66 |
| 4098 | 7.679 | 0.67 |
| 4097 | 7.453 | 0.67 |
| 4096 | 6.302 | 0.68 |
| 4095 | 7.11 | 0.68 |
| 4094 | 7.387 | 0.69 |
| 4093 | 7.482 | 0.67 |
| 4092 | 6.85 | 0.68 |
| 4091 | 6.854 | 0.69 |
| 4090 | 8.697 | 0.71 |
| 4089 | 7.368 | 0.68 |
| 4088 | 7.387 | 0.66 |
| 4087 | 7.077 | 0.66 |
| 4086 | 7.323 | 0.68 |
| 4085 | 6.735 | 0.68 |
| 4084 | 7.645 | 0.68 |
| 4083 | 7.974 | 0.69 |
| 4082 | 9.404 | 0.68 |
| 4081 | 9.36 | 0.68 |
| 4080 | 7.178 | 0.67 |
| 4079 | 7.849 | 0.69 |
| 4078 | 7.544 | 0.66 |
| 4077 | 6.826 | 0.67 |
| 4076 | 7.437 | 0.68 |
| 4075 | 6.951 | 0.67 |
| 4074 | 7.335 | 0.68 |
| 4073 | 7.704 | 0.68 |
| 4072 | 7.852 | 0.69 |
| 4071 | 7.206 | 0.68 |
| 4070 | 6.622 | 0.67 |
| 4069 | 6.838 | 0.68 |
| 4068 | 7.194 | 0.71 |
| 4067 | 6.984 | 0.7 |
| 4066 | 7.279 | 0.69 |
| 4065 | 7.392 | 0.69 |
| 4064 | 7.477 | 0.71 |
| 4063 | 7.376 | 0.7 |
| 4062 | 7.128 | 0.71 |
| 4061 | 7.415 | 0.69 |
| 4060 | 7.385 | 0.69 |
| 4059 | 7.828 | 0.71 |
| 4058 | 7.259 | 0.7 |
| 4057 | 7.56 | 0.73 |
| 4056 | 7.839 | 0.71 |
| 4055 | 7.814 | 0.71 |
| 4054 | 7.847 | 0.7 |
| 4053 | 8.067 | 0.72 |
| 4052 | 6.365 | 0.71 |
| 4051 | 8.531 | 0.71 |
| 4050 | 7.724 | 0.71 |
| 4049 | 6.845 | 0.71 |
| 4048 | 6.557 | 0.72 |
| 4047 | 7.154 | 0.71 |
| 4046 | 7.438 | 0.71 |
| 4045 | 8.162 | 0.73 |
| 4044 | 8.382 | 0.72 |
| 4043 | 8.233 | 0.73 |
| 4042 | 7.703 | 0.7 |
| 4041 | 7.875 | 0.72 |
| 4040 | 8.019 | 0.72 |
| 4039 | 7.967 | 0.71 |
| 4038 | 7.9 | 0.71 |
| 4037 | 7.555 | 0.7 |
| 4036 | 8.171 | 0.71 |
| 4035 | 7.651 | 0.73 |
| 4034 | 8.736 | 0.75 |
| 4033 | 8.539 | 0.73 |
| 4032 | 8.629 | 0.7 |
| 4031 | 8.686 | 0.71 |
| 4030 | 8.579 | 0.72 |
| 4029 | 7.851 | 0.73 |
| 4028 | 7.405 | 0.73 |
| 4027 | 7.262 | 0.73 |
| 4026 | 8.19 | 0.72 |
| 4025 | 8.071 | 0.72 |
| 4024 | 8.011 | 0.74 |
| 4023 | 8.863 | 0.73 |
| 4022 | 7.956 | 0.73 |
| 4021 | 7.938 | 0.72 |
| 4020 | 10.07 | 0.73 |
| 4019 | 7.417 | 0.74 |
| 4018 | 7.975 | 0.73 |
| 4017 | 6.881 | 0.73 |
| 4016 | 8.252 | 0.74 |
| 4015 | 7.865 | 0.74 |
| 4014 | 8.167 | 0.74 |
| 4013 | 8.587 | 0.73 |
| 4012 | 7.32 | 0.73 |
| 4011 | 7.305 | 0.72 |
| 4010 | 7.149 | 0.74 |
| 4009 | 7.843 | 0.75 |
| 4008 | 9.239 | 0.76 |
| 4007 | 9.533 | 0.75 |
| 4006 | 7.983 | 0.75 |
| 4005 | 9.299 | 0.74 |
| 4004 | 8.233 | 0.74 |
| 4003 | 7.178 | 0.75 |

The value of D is -0.0009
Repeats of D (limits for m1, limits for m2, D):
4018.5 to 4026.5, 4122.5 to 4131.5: -0.0016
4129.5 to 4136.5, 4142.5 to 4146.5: -0.0060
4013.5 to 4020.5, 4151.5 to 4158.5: 0.0012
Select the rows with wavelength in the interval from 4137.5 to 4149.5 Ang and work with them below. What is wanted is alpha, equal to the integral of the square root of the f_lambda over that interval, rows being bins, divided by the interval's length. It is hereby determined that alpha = 2.71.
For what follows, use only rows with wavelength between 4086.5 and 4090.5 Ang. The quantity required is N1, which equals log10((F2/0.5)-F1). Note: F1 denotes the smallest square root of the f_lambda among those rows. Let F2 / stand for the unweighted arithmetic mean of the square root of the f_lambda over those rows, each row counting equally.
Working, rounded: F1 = 2.66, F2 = 2.76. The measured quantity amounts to 0.456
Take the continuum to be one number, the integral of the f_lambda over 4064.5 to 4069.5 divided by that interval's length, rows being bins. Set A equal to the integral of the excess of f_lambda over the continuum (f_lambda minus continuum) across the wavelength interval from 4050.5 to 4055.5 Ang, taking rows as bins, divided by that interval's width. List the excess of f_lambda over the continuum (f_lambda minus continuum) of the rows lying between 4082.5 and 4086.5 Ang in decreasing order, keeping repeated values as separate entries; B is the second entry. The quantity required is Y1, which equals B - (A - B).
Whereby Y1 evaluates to 0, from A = 0.59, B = 0.5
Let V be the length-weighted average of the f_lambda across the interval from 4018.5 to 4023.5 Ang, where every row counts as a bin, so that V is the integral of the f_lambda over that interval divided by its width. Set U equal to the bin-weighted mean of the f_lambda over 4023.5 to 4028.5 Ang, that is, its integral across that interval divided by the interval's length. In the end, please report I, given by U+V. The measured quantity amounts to 16.2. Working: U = 7.79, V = 8.4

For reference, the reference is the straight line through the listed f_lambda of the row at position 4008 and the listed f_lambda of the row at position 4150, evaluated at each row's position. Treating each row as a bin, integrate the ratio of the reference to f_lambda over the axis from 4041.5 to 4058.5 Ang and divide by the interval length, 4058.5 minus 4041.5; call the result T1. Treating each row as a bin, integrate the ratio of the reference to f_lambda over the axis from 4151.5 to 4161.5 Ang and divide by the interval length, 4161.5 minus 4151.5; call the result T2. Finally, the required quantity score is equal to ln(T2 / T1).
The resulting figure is -0.2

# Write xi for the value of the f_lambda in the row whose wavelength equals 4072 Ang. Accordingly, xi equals 7.852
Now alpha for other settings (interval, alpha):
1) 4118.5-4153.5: 2.72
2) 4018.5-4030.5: 2.85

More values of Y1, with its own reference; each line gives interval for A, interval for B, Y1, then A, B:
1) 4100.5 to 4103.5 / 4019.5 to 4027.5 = 3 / 0.52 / 1.7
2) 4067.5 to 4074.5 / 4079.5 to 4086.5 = 4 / 0.11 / 2.2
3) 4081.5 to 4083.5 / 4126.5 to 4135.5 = 0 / 1.55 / 0.9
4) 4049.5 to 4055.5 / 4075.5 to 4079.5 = 0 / 0.59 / 0.4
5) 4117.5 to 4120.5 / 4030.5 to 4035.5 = 3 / -0.12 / 1.5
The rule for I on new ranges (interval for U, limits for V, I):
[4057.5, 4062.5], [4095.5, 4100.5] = 14.9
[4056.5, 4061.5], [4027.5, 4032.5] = 15.7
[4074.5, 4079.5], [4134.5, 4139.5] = 14.9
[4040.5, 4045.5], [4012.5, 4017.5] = 16.0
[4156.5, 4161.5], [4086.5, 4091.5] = 14.8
